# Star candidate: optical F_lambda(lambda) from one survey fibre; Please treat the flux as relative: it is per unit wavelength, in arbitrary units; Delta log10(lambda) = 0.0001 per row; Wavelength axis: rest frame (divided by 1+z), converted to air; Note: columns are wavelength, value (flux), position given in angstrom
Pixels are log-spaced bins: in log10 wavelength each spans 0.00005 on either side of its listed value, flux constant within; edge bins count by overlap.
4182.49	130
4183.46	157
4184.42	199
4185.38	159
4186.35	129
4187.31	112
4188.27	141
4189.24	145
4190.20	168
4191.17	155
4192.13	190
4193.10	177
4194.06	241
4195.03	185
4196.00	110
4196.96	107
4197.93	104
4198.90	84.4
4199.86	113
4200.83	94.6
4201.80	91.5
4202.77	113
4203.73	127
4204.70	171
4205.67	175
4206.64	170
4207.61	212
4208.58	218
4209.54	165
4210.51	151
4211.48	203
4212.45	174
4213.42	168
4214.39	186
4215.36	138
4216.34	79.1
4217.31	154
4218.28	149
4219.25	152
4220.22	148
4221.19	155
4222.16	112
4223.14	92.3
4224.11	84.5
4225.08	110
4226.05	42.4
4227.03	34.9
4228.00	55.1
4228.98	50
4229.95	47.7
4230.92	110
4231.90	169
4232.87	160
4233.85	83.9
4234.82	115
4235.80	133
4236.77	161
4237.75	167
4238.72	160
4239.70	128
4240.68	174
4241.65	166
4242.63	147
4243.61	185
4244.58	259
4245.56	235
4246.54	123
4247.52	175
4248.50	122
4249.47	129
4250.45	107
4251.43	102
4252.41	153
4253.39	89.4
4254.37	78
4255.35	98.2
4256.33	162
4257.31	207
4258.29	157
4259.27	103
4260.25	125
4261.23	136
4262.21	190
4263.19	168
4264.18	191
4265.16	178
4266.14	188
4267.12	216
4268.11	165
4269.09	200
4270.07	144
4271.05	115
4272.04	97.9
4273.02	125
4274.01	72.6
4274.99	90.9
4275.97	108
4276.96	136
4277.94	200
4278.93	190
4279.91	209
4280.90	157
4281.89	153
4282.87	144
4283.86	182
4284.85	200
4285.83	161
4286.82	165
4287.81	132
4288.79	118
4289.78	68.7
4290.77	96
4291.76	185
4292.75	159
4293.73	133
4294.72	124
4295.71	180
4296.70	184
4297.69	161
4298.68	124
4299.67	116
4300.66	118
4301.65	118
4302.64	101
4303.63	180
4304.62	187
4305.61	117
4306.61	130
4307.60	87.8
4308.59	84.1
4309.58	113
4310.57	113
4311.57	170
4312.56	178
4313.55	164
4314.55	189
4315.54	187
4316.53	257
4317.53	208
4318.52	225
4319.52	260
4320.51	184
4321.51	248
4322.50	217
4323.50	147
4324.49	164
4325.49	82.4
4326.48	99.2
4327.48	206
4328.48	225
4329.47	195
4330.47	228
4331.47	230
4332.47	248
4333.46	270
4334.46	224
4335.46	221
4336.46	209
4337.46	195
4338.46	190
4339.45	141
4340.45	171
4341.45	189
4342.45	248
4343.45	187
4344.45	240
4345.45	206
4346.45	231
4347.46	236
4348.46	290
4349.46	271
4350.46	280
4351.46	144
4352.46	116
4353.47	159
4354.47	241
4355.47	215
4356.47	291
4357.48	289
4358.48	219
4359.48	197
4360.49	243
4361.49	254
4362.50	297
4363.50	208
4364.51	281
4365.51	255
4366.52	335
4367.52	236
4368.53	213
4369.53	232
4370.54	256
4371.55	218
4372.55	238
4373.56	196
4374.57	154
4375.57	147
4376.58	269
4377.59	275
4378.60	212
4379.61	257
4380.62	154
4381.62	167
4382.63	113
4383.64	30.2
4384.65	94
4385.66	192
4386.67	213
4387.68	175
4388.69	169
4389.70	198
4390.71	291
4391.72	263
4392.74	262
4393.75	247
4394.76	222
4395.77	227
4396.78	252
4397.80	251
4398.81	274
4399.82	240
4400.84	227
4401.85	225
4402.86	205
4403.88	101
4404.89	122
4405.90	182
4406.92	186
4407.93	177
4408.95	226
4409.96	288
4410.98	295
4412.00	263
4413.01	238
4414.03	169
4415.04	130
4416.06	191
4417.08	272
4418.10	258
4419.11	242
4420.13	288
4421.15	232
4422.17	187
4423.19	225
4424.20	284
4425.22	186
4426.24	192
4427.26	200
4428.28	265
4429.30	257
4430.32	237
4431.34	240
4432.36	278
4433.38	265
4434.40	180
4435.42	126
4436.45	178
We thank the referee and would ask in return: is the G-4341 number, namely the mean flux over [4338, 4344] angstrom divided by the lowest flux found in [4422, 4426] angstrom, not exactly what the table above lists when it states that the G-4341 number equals 1.0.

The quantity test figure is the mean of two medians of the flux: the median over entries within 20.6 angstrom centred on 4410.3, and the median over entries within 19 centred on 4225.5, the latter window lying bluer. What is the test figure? 168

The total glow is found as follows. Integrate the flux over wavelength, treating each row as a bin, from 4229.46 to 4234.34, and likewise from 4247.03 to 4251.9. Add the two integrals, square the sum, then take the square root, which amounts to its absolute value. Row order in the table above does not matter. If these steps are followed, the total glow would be 1177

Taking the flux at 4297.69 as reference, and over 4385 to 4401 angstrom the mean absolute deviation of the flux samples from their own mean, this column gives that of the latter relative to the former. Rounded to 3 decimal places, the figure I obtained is 0.177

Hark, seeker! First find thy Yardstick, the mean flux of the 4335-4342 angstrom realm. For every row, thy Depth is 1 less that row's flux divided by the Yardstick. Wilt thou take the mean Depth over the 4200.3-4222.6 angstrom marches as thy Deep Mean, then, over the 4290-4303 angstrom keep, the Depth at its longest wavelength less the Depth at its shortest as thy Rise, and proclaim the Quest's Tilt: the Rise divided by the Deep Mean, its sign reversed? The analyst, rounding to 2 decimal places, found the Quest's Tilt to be 0.14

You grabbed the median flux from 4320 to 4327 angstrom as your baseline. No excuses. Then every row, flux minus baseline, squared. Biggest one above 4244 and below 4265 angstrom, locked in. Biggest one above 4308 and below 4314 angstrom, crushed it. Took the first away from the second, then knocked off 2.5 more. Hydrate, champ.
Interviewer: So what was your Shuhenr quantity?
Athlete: -2643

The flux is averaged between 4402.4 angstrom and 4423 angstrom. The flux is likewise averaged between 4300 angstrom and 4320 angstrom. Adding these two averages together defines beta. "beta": 372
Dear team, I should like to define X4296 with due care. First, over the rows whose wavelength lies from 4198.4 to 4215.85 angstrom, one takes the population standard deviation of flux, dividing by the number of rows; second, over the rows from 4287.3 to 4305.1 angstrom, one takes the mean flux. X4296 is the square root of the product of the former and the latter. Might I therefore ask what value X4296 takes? 75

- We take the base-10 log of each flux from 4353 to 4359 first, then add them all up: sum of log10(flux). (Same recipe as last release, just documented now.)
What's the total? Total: 14.2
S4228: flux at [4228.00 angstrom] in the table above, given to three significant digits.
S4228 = 55.1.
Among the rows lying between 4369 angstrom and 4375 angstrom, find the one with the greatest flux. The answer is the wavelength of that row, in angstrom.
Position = 4370.54 angstrom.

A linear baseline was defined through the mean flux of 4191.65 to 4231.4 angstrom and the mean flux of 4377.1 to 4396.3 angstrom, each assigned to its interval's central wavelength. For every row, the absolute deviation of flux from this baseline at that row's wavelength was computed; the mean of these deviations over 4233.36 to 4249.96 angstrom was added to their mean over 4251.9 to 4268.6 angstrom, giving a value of 67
